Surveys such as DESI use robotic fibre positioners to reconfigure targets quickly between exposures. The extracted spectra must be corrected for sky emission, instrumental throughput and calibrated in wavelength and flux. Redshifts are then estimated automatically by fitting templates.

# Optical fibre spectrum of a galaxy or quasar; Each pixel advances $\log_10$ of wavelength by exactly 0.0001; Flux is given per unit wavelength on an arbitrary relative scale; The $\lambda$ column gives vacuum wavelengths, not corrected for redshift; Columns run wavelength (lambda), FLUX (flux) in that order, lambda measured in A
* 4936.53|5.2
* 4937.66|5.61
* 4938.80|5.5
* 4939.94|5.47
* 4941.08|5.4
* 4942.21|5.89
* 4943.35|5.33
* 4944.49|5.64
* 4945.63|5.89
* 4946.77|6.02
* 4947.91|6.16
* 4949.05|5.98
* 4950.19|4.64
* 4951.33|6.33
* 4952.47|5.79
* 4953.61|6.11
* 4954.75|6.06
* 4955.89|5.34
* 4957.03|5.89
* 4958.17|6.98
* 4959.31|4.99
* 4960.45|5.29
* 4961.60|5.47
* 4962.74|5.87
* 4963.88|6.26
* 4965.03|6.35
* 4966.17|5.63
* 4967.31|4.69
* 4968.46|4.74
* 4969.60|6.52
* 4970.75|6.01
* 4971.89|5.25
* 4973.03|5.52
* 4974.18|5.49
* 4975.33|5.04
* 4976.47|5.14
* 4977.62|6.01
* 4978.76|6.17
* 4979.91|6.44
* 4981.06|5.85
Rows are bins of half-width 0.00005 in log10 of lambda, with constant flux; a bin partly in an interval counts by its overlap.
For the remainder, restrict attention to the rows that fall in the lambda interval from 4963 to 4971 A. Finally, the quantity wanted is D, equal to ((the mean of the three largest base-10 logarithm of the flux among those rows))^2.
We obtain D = 0.65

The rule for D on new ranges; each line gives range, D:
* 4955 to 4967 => 0.66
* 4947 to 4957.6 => 0.63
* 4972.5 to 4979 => 0.59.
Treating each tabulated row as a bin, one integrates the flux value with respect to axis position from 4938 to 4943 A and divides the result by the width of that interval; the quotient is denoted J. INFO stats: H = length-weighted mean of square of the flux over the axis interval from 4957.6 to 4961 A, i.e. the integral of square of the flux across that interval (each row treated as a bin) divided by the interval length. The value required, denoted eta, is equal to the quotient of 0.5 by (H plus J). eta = 0.0127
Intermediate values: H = 33.9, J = 5.55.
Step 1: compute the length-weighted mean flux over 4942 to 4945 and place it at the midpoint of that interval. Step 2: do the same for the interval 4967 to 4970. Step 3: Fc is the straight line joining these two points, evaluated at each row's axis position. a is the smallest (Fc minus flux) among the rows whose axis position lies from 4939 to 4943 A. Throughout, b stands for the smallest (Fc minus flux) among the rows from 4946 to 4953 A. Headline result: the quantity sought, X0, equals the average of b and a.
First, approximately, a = -0.29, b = -0.8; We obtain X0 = -0.6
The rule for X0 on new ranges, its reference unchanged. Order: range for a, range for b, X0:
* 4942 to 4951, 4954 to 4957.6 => -0.6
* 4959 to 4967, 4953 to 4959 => -1.3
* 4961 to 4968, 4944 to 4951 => -0.8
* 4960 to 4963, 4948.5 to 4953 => -0.7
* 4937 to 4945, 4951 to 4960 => -0.9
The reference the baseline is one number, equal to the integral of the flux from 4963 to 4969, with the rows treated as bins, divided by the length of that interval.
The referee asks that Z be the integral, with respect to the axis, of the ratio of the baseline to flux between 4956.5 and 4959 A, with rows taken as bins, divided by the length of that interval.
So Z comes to 0.89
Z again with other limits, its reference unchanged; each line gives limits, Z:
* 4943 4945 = 1.01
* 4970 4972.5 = 0.98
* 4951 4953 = 0.92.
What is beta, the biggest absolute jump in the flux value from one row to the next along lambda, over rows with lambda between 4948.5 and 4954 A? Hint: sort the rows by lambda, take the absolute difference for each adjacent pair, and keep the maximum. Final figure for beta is 1.7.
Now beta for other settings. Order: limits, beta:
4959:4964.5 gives 0.4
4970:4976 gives 0.8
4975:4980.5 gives 0.9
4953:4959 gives 1.1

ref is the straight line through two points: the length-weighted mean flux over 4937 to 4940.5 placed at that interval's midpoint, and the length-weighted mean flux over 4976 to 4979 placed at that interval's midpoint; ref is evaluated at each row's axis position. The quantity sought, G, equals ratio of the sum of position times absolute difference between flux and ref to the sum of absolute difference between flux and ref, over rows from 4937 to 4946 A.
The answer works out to 4942.8 A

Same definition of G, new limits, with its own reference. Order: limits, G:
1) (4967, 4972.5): 4969.0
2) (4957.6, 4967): 4961.0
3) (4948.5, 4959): 4953.8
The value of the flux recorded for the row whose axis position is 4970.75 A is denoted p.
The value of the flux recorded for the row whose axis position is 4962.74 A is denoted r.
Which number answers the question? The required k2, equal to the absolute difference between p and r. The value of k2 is 0.1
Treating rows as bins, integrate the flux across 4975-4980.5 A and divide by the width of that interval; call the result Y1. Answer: 5.8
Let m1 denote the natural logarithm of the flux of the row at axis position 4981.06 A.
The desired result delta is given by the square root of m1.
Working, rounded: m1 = 1.77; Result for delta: 1.33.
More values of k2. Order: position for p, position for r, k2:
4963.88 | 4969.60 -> 0.3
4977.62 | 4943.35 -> 0.7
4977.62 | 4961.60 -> 0.5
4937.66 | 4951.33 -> 0.7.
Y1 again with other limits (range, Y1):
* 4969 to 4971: 6.3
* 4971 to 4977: 5.3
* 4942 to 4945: 5.6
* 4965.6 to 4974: 5.5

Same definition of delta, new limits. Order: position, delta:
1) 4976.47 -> 1.28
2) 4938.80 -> 1.31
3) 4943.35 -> 1.29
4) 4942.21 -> 1.33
